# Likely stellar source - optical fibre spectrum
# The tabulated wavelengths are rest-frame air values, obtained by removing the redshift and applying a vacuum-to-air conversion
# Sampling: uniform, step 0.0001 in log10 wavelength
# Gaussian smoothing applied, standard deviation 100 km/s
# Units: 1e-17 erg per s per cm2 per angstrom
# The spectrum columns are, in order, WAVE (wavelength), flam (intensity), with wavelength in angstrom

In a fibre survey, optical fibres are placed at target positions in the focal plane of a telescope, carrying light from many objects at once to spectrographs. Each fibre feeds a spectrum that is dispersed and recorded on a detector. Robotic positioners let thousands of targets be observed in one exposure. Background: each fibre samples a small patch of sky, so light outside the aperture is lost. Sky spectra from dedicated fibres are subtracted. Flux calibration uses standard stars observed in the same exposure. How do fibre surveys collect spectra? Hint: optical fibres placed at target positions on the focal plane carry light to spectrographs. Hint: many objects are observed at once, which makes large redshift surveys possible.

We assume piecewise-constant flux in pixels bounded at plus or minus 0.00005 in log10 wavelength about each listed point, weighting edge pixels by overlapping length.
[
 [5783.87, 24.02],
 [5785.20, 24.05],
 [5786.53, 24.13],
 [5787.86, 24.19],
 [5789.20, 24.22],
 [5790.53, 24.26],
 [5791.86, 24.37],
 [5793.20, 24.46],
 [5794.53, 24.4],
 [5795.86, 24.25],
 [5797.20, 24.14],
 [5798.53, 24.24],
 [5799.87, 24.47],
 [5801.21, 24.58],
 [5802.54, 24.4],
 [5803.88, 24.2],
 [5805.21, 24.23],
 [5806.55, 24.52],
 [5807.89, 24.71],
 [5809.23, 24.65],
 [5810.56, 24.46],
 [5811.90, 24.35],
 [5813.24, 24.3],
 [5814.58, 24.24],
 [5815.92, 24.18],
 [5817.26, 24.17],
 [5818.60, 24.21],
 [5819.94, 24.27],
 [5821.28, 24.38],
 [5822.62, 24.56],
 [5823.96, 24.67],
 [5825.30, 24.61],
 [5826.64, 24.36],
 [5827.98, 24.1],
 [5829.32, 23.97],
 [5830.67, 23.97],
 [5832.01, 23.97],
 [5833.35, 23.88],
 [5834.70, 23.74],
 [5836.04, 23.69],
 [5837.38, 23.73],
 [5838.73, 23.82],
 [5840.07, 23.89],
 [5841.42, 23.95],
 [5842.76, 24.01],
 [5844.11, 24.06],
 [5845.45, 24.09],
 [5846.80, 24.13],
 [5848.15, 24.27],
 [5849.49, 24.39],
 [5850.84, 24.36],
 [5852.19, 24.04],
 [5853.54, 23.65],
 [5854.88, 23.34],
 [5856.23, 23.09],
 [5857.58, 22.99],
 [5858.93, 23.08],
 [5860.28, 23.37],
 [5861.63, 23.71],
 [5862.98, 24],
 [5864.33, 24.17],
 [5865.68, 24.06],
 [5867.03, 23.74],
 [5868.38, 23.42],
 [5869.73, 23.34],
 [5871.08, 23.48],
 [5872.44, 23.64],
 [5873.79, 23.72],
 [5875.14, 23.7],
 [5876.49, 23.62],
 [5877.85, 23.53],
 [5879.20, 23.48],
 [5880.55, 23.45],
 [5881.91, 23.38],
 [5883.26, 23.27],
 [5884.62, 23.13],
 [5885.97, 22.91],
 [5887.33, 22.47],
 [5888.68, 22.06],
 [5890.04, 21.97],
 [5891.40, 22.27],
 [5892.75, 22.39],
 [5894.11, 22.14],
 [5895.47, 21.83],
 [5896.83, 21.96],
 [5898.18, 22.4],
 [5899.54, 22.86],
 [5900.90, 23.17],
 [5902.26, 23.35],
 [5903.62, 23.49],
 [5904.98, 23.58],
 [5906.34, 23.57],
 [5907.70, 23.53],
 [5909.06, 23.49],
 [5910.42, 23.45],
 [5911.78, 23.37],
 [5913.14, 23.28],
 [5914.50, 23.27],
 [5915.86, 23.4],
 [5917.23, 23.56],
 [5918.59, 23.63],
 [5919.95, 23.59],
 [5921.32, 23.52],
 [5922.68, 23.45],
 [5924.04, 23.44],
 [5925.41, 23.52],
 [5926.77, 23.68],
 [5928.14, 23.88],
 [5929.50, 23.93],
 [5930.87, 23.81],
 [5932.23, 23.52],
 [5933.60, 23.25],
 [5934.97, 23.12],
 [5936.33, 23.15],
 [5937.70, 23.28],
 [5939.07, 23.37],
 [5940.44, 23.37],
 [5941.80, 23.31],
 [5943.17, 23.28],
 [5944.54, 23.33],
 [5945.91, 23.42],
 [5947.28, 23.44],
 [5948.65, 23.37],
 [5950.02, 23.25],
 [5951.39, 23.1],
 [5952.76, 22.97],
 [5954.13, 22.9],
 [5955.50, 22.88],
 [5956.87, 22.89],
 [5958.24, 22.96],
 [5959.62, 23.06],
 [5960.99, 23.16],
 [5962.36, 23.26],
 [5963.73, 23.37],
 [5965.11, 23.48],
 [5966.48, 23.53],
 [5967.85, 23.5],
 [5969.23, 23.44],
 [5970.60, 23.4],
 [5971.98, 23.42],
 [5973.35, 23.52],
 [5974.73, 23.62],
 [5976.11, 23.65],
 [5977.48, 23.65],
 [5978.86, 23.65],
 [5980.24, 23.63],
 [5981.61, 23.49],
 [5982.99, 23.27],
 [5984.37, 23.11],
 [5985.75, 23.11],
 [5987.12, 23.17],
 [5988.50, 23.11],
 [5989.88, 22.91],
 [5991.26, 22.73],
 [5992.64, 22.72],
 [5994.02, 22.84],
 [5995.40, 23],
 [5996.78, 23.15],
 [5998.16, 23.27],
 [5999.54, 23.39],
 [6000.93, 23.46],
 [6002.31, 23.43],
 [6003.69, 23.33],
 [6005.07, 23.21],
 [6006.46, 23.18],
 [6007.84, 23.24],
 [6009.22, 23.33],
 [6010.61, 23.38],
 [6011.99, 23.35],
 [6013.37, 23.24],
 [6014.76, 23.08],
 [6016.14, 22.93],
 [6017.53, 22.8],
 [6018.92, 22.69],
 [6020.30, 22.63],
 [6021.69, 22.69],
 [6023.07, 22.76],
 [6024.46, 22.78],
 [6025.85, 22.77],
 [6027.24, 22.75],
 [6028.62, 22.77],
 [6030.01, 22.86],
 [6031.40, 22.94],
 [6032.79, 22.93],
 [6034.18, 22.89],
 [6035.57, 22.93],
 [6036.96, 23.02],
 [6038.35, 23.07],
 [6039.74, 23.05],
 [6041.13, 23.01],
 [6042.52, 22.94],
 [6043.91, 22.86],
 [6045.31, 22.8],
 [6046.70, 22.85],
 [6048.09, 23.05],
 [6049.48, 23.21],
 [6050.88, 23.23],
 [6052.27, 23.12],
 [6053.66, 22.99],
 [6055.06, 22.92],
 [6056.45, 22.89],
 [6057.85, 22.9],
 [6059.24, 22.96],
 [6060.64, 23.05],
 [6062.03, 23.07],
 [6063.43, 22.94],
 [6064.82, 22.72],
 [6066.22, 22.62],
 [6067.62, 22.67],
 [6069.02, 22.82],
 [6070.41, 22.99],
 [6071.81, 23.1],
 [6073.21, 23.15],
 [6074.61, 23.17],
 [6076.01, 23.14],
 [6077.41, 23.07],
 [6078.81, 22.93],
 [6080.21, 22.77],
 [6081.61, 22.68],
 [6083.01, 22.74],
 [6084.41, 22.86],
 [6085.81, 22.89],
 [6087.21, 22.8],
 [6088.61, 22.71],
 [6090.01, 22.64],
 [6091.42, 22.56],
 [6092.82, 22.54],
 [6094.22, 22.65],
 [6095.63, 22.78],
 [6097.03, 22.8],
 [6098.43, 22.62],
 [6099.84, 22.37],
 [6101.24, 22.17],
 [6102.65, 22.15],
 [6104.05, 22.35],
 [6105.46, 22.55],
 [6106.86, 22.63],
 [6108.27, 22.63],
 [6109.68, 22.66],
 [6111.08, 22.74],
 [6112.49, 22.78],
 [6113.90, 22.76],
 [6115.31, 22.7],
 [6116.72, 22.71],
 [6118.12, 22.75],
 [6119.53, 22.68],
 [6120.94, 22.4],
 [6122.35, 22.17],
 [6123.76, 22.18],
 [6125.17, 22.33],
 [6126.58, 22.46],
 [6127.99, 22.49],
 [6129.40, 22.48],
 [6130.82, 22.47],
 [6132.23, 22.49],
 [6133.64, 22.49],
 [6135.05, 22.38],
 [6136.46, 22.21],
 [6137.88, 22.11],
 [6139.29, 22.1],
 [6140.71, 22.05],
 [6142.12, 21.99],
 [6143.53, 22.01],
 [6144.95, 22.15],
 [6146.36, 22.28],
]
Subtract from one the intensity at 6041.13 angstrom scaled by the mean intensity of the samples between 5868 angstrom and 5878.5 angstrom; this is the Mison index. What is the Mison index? 0.023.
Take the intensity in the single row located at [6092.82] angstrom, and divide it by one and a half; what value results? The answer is 15.0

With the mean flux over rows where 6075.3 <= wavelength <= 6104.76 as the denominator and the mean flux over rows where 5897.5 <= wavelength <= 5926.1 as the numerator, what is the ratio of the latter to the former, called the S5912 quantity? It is 1.03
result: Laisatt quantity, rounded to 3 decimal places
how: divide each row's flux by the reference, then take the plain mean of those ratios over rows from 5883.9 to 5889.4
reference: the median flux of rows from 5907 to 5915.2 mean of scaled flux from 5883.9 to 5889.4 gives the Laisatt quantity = 0.967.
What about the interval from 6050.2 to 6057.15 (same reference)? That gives 0.984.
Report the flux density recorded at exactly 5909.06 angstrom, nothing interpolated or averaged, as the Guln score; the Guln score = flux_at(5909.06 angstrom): 23.49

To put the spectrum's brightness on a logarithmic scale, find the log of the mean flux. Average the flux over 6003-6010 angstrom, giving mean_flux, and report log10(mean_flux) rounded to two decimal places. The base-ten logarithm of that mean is 1.37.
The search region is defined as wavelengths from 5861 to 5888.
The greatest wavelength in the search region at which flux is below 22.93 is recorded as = 5887.33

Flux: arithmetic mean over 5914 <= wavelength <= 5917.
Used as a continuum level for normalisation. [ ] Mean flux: 23.3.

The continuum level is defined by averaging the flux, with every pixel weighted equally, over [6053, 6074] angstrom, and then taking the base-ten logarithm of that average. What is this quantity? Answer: 1.360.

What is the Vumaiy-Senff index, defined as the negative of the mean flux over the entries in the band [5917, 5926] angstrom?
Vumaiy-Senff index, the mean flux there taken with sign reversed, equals -23.5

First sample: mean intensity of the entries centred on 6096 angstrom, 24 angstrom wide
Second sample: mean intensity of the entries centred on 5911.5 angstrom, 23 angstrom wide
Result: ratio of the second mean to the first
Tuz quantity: 1.04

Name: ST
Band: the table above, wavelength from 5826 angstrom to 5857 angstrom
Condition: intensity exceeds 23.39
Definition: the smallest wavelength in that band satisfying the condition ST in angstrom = 5826.64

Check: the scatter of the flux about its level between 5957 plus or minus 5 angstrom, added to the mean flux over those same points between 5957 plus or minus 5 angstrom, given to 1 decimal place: 23.1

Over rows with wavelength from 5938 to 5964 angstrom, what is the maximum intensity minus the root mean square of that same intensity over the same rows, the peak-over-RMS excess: 0.25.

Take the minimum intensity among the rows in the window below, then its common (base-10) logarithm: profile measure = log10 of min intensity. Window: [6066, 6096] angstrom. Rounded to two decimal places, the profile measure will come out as 1.35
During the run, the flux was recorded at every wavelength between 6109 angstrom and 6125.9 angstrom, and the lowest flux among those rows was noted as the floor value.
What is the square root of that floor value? 4.71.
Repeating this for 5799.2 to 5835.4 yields 4.87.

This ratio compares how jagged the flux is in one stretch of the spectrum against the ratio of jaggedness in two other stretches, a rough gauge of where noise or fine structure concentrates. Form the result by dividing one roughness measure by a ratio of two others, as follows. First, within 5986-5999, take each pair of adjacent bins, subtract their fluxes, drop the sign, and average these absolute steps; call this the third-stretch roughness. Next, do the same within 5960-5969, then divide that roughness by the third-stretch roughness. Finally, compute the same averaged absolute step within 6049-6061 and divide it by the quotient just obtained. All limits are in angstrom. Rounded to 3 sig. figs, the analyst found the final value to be 0.102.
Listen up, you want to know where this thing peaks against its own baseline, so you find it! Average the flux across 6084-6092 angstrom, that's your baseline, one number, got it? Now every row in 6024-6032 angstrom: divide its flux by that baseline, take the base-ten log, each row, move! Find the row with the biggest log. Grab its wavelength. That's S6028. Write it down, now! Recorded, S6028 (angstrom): 6031.40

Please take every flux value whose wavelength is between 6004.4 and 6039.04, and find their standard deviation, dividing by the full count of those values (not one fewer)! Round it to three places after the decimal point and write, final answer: 0.223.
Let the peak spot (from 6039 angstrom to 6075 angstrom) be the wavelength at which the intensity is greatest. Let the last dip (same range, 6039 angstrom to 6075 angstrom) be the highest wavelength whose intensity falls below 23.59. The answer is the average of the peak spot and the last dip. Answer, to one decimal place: 6062.7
